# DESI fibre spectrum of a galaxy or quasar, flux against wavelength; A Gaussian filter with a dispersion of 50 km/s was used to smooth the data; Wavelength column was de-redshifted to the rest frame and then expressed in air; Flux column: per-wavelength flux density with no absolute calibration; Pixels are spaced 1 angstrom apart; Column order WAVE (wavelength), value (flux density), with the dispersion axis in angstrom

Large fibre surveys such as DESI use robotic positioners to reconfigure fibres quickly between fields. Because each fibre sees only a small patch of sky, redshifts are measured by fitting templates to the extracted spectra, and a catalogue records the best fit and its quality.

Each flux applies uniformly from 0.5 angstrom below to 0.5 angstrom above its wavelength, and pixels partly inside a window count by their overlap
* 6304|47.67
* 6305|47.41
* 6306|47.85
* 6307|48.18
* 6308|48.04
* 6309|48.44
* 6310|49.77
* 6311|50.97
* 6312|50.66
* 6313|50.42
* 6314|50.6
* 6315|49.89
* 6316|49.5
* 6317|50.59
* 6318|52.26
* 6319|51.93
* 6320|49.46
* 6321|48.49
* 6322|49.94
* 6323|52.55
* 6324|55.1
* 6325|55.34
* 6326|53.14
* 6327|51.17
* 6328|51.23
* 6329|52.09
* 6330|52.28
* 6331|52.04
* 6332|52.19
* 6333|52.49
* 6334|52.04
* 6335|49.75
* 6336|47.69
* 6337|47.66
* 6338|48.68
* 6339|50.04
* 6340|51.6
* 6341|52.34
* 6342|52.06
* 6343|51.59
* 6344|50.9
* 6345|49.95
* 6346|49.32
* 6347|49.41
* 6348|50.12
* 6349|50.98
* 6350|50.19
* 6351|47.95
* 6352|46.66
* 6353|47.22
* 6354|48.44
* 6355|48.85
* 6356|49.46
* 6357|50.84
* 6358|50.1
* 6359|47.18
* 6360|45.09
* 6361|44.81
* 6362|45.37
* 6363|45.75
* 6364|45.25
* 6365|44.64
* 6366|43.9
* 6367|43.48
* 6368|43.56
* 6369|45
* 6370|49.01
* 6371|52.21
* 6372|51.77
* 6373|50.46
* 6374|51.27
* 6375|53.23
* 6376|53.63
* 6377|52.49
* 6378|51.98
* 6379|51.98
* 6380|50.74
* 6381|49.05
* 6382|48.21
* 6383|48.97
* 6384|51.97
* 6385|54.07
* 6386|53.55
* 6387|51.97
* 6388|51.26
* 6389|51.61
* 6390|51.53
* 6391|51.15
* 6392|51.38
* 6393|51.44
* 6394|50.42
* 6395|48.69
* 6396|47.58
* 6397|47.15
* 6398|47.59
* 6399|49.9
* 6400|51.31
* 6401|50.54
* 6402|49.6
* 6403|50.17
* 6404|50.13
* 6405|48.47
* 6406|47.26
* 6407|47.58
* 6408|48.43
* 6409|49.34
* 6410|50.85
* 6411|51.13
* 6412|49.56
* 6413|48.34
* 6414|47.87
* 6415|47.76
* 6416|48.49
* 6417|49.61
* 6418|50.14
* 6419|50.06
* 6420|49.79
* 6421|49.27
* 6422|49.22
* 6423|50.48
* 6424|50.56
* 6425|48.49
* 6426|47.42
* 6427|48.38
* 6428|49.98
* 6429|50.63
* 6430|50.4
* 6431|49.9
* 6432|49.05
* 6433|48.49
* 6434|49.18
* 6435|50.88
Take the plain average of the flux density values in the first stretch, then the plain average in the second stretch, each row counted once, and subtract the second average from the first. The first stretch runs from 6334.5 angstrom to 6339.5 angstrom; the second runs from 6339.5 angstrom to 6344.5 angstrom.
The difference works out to -3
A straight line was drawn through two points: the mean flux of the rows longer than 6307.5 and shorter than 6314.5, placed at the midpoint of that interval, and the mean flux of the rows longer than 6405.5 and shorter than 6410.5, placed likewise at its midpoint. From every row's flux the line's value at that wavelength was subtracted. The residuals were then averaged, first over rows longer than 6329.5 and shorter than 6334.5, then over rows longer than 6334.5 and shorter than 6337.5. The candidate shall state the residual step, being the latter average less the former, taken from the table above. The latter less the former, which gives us -3.8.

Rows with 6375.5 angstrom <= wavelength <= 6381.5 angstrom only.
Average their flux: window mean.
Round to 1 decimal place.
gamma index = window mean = 51.6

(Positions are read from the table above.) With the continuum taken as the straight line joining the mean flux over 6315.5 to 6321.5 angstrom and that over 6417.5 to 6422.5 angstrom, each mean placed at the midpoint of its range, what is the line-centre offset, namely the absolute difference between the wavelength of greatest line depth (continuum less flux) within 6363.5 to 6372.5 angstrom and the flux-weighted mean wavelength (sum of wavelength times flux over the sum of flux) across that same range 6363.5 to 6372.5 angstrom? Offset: 1.1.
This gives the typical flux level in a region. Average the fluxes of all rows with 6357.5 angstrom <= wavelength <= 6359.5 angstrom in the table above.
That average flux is 48.6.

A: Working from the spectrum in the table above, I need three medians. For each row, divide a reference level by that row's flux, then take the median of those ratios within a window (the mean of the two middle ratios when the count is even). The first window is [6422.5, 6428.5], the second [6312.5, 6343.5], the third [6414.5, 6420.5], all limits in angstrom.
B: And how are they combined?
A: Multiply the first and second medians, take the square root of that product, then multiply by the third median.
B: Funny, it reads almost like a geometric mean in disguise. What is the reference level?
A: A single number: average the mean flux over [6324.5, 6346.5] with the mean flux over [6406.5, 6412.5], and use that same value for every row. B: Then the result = 1.011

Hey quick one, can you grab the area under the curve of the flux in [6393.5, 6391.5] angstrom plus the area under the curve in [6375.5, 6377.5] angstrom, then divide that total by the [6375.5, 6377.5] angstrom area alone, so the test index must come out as 1.97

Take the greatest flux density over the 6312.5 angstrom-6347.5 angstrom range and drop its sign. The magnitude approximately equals 55.3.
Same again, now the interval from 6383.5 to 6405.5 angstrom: 54.1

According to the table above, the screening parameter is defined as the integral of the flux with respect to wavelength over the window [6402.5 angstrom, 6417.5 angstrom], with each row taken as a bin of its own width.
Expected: 735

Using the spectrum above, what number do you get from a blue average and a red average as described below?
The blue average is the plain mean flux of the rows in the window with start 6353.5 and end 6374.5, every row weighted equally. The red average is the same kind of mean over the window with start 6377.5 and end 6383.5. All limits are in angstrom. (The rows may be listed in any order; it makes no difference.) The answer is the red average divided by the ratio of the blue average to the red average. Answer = 53.0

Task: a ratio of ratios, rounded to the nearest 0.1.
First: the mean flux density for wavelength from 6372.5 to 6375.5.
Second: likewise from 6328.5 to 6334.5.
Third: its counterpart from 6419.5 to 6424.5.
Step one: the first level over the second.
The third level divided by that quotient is 50.4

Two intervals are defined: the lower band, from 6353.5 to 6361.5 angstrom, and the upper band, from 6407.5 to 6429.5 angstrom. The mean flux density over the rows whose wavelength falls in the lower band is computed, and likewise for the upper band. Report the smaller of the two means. 48.1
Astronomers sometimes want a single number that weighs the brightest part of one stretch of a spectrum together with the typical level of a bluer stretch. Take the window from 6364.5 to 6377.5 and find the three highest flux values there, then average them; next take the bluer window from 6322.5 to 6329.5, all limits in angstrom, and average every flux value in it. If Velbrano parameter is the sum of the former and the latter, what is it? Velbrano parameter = 106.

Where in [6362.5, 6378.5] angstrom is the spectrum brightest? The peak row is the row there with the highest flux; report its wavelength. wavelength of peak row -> 6376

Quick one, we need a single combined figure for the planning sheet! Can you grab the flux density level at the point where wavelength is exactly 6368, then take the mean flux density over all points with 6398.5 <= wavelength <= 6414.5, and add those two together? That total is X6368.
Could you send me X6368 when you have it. 93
